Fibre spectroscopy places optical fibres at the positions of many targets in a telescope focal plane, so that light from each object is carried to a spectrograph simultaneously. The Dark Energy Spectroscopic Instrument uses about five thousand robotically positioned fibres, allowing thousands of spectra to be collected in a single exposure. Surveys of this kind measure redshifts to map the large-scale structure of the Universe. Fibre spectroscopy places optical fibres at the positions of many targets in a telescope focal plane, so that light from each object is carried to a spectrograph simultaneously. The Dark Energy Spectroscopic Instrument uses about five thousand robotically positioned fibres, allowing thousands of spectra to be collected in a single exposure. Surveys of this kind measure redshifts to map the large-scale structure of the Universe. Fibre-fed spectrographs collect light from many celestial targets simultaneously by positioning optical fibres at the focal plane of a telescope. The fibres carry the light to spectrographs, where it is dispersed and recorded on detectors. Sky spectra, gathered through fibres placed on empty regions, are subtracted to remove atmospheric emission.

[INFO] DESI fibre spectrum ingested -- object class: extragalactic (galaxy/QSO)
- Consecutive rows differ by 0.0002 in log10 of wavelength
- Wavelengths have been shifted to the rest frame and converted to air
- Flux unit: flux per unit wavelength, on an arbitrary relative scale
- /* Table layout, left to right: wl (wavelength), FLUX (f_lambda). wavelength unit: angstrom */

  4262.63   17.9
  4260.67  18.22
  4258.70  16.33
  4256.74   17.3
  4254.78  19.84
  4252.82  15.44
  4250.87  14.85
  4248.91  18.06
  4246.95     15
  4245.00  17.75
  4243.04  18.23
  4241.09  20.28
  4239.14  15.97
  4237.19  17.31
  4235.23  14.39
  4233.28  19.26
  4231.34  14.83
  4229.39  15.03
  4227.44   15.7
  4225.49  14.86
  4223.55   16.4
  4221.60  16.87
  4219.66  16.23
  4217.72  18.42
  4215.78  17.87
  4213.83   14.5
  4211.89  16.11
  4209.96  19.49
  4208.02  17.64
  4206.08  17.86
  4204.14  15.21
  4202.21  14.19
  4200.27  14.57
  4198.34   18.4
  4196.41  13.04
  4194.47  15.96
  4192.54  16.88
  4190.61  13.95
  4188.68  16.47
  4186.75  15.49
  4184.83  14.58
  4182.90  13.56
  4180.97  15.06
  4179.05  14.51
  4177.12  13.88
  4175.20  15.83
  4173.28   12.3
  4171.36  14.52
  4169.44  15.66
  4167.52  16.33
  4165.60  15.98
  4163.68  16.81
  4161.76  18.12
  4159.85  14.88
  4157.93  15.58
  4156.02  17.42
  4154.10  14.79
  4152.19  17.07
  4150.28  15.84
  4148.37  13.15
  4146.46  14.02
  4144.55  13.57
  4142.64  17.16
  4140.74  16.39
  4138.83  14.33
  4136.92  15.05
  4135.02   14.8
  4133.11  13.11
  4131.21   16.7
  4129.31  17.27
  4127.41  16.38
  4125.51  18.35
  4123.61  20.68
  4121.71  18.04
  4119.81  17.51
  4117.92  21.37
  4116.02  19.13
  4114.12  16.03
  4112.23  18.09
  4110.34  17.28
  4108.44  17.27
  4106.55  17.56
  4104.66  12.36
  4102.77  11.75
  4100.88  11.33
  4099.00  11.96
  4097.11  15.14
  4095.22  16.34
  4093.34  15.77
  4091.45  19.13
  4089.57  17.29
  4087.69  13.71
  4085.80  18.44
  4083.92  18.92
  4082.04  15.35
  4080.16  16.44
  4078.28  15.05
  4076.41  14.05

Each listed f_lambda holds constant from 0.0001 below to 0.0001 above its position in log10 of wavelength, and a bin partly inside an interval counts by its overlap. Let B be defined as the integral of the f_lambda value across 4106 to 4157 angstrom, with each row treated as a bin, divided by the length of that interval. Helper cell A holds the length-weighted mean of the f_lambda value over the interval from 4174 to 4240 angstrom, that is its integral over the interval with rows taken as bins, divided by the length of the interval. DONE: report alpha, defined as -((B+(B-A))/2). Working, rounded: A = 15.9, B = 16.6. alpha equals -8.7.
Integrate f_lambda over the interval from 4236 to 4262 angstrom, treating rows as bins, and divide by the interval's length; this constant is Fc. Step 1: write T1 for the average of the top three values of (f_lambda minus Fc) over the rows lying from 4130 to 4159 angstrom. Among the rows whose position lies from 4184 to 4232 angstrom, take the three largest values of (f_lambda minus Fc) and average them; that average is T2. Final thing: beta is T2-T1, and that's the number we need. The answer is 1.6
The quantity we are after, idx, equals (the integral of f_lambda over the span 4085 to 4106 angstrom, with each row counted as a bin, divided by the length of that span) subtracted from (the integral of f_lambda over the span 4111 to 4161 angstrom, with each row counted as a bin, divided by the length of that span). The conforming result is 1.56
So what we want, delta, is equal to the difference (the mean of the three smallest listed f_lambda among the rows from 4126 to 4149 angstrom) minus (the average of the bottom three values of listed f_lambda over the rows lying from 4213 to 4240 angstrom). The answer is -1.3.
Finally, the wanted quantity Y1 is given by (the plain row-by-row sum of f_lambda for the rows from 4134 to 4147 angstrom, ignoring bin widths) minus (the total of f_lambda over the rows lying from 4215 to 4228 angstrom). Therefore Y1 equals -11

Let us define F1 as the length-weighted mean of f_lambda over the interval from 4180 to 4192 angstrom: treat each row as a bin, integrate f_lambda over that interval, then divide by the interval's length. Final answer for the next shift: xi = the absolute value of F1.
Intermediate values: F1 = 14.9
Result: 14.9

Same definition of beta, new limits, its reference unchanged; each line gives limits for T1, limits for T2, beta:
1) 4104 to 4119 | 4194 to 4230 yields -0.8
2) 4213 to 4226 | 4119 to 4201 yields 1.4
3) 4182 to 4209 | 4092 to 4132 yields 2.4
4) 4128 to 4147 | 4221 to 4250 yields 2.2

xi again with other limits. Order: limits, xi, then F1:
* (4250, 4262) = 17.0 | 17.0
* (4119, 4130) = 18.1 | 18.1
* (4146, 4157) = 15.4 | 15.4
